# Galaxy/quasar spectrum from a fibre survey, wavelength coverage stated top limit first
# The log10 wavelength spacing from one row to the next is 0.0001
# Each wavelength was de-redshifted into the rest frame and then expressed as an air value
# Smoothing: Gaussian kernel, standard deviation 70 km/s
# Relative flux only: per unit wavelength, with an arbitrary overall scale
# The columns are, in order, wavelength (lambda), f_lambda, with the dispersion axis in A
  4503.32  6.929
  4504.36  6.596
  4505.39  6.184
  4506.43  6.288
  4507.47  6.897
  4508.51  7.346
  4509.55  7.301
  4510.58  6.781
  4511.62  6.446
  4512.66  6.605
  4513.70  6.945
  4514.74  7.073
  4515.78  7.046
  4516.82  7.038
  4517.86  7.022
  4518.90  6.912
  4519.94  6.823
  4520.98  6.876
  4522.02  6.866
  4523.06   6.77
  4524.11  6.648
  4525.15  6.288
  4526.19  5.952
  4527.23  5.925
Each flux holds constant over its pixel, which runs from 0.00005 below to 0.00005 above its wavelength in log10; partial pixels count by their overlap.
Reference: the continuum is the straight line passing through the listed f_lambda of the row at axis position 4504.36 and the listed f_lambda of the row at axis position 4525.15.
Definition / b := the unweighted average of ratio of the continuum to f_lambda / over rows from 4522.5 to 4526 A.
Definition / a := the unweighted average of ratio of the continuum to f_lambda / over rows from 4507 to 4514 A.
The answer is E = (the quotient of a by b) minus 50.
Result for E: -49.02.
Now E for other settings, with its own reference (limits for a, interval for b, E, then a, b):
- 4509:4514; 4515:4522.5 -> -48.96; 0.95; 0.92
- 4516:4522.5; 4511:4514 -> -49.05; 0.92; 0.97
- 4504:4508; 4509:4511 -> -48.90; 1.01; 0.93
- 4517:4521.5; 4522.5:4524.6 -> -49.02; 0.92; 0.94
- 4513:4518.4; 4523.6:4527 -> -49.09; 0.91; 1.00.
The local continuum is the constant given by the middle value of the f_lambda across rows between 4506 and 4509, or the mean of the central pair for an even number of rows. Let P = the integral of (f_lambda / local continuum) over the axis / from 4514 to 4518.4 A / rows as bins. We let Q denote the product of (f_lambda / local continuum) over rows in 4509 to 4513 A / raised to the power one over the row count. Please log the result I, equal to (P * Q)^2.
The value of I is 19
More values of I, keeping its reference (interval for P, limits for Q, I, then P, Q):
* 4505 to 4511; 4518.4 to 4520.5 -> 35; 5.9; 1.00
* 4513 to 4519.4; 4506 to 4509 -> 41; 6.5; 0.99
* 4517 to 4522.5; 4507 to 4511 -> 32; 5.5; 1.03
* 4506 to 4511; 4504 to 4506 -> 22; 5.0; 0.93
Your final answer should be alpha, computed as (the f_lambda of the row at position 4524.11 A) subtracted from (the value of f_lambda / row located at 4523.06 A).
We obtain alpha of 0.1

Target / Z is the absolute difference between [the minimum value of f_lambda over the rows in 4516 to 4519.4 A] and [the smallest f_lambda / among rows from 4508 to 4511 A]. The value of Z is 0.1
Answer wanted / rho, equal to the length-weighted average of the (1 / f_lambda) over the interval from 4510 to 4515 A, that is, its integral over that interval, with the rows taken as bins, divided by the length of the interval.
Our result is 0.148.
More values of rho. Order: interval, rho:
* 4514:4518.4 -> 0.142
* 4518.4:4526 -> 0.149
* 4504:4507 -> 0.158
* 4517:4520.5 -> 0.144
